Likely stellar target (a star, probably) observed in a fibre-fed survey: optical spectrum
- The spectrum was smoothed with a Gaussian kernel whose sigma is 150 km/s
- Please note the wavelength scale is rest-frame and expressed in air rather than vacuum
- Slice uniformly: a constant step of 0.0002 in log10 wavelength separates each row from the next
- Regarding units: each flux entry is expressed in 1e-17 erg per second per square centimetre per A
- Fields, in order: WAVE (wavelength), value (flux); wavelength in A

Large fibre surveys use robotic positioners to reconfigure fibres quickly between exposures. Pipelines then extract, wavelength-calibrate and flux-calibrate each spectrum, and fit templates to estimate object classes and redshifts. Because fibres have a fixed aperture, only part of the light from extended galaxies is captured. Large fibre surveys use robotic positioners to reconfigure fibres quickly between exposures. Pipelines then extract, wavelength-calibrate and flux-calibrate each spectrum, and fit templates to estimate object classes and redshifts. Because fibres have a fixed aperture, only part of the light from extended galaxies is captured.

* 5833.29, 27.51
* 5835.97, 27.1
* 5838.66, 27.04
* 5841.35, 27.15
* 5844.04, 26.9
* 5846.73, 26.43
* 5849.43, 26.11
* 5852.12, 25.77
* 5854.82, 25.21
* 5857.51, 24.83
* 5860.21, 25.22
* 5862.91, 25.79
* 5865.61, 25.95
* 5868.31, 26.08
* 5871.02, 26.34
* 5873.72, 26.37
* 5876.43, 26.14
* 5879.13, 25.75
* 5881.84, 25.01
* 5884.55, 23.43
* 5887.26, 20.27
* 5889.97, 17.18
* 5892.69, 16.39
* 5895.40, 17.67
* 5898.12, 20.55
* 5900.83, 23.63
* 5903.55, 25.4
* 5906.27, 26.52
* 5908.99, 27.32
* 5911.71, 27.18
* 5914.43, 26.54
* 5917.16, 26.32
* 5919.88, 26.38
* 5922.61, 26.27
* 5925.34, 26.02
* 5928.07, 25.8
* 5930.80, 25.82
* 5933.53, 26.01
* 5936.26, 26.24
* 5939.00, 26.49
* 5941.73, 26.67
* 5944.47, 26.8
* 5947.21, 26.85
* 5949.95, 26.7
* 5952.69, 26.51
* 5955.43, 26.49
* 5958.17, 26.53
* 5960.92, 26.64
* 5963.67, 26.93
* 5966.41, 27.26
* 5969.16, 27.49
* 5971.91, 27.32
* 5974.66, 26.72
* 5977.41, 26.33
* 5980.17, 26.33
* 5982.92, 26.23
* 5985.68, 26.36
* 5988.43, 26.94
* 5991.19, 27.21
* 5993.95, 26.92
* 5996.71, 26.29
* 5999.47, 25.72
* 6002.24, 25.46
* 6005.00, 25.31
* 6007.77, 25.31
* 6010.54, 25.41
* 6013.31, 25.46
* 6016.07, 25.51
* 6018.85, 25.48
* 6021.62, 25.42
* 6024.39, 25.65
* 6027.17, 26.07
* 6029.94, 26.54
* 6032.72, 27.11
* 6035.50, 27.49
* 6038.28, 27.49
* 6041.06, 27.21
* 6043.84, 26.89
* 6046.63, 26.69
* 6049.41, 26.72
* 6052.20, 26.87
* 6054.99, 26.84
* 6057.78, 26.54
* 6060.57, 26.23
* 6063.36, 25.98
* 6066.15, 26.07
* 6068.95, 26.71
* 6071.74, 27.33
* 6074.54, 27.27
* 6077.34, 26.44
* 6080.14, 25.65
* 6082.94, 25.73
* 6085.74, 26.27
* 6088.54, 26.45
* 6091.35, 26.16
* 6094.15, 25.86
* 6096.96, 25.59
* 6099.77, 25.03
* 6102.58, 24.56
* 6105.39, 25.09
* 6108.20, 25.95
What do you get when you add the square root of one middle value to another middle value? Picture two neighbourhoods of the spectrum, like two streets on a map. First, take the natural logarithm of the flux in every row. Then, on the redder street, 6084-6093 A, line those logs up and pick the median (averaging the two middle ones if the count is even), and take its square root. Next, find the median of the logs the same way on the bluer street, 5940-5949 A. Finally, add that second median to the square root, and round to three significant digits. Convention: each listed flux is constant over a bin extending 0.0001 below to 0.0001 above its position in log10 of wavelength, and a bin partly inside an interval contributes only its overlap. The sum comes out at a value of 5.10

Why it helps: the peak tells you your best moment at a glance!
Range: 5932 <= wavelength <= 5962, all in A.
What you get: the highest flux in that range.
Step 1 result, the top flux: 26.85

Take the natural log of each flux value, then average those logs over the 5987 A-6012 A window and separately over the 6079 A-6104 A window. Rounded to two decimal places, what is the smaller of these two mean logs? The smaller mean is 3.25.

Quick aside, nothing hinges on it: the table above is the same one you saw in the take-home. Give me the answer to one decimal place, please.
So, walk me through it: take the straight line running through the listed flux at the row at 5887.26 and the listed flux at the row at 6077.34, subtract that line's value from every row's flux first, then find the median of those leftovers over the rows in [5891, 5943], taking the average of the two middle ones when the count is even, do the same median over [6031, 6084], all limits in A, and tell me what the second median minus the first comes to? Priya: -3.5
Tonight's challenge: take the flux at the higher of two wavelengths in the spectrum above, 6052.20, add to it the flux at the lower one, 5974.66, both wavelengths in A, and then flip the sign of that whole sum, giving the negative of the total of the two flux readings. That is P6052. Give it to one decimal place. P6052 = -53.6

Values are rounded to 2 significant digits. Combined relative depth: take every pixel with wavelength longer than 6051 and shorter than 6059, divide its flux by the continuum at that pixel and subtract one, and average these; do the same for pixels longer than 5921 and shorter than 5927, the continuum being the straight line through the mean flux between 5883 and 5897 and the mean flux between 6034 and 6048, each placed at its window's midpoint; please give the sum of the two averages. 0.21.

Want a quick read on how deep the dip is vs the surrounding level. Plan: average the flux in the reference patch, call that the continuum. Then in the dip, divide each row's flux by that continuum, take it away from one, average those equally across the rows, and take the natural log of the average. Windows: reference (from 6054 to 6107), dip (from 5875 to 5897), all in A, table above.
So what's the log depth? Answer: -1.7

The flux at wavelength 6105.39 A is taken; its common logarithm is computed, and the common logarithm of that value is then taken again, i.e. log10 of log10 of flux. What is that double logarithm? 0.146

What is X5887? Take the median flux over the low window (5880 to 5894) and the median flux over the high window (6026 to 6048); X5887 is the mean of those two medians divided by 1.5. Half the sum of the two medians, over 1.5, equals 15.8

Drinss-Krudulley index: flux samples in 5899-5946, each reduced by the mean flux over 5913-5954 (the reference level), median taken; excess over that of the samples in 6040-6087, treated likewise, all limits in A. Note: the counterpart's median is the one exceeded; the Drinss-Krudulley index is -0.37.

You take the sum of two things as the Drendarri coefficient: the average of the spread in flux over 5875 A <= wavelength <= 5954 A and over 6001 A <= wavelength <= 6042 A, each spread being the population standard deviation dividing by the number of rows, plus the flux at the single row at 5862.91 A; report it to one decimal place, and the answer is 27.7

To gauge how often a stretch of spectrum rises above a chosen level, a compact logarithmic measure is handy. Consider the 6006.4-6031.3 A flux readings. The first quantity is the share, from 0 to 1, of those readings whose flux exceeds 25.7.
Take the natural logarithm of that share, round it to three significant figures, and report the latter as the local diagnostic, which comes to -1.50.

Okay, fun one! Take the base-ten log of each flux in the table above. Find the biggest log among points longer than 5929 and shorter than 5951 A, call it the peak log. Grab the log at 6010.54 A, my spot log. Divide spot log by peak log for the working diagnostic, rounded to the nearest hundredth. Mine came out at 0.98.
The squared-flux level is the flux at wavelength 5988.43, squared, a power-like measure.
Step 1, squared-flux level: 726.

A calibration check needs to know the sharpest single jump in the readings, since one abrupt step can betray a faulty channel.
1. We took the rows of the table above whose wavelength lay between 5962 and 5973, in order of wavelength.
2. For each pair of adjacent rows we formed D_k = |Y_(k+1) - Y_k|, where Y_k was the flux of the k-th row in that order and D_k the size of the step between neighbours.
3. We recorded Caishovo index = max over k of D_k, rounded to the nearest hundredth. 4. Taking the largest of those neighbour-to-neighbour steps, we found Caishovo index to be 0.33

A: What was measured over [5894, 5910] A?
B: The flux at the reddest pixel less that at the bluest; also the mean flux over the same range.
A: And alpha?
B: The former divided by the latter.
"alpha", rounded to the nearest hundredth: 0.41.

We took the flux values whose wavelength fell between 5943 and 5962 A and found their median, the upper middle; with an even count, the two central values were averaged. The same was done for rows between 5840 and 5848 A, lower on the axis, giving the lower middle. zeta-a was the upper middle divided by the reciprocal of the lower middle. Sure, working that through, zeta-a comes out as 717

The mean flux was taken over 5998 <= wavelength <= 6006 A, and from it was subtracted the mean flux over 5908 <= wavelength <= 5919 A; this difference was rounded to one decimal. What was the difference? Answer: -1.3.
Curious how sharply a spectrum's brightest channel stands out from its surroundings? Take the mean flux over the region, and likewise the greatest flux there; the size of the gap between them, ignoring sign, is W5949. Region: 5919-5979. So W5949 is 0.93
